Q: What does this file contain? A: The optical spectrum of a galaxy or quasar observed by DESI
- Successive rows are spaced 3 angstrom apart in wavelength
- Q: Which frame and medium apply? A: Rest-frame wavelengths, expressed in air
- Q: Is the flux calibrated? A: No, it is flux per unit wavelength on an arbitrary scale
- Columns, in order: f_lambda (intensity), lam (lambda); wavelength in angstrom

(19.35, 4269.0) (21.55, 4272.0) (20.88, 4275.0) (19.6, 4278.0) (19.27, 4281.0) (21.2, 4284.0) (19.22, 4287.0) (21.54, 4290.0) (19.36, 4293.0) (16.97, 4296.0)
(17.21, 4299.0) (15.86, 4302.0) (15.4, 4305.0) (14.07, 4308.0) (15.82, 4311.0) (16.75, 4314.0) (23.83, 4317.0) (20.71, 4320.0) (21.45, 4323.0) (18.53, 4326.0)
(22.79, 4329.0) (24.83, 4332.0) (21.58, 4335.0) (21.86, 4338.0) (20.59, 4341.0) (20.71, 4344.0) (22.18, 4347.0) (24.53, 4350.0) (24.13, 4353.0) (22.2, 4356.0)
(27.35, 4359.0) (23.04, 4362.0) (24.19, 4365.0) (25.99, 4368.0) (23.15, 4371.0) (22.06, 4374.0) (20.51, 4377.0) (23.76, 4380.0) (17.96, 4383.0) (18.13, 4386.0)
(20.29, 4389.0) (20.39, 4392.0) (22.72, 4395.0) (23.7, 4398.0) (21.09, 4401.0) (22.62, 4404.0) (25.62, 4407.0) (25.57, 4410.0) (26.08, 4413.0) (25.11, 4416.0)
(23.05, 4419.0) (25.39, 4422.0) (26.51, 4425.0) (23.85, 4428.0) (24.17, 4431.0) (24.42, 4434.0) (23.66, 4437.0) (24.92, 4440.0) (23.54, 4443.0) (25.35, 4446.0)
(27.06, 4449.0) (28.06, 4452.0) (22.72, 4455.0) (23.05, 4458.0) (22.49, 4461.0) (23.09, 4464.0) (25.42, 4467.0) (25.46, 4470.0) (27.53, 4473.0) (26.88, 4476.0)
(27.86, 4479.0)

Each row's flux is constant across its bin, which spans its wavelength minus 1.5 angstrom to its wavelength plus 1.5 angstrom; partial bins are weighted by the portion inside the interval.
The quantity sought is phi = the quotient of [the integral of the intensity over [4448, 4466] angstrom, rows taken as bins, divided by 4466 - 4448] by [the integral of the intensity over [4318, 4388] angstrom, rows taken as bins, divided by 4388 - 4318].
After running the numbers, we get 1.09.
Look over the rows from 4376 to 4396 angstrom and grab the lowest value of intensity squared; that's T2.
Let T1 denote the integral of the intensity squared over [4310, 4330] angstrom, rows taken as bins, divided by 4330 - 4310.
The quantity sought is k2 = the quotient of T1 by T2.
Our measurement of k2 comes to 1.3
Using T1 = 408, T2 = 323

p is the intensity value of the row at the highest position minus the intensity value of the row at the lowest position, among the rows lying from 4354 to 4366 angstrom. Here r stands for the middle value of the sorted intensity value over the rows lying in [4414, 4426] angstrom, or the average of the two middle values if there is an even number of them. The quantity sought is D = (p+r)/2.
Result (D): 13.6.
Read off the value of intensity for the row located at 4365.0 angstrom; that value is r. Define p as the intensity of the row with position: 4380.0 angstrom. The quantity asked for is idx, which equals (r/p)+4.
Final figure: 5.02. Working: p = 23.76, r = 24.19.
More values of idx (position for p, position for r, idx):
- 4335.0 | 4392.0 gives 4.94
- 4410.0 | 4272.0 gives 4.84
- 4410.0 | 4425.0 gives 5.04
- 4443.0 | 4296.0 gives 4.72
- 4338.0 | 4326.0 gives 4.85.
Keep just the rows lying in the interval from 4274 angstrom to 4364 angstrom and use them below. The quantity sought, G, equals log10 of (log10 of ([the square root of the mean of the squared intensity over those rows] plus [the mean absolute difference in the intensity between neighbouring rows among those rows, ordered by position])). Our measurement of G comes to 0.132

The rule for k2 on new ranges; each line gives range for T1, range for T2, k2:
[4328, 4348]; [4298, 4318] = 2.5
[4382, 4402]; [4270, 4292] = 1.2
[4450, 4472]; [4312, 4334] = 2.1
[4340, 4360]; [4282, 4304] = 2.1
